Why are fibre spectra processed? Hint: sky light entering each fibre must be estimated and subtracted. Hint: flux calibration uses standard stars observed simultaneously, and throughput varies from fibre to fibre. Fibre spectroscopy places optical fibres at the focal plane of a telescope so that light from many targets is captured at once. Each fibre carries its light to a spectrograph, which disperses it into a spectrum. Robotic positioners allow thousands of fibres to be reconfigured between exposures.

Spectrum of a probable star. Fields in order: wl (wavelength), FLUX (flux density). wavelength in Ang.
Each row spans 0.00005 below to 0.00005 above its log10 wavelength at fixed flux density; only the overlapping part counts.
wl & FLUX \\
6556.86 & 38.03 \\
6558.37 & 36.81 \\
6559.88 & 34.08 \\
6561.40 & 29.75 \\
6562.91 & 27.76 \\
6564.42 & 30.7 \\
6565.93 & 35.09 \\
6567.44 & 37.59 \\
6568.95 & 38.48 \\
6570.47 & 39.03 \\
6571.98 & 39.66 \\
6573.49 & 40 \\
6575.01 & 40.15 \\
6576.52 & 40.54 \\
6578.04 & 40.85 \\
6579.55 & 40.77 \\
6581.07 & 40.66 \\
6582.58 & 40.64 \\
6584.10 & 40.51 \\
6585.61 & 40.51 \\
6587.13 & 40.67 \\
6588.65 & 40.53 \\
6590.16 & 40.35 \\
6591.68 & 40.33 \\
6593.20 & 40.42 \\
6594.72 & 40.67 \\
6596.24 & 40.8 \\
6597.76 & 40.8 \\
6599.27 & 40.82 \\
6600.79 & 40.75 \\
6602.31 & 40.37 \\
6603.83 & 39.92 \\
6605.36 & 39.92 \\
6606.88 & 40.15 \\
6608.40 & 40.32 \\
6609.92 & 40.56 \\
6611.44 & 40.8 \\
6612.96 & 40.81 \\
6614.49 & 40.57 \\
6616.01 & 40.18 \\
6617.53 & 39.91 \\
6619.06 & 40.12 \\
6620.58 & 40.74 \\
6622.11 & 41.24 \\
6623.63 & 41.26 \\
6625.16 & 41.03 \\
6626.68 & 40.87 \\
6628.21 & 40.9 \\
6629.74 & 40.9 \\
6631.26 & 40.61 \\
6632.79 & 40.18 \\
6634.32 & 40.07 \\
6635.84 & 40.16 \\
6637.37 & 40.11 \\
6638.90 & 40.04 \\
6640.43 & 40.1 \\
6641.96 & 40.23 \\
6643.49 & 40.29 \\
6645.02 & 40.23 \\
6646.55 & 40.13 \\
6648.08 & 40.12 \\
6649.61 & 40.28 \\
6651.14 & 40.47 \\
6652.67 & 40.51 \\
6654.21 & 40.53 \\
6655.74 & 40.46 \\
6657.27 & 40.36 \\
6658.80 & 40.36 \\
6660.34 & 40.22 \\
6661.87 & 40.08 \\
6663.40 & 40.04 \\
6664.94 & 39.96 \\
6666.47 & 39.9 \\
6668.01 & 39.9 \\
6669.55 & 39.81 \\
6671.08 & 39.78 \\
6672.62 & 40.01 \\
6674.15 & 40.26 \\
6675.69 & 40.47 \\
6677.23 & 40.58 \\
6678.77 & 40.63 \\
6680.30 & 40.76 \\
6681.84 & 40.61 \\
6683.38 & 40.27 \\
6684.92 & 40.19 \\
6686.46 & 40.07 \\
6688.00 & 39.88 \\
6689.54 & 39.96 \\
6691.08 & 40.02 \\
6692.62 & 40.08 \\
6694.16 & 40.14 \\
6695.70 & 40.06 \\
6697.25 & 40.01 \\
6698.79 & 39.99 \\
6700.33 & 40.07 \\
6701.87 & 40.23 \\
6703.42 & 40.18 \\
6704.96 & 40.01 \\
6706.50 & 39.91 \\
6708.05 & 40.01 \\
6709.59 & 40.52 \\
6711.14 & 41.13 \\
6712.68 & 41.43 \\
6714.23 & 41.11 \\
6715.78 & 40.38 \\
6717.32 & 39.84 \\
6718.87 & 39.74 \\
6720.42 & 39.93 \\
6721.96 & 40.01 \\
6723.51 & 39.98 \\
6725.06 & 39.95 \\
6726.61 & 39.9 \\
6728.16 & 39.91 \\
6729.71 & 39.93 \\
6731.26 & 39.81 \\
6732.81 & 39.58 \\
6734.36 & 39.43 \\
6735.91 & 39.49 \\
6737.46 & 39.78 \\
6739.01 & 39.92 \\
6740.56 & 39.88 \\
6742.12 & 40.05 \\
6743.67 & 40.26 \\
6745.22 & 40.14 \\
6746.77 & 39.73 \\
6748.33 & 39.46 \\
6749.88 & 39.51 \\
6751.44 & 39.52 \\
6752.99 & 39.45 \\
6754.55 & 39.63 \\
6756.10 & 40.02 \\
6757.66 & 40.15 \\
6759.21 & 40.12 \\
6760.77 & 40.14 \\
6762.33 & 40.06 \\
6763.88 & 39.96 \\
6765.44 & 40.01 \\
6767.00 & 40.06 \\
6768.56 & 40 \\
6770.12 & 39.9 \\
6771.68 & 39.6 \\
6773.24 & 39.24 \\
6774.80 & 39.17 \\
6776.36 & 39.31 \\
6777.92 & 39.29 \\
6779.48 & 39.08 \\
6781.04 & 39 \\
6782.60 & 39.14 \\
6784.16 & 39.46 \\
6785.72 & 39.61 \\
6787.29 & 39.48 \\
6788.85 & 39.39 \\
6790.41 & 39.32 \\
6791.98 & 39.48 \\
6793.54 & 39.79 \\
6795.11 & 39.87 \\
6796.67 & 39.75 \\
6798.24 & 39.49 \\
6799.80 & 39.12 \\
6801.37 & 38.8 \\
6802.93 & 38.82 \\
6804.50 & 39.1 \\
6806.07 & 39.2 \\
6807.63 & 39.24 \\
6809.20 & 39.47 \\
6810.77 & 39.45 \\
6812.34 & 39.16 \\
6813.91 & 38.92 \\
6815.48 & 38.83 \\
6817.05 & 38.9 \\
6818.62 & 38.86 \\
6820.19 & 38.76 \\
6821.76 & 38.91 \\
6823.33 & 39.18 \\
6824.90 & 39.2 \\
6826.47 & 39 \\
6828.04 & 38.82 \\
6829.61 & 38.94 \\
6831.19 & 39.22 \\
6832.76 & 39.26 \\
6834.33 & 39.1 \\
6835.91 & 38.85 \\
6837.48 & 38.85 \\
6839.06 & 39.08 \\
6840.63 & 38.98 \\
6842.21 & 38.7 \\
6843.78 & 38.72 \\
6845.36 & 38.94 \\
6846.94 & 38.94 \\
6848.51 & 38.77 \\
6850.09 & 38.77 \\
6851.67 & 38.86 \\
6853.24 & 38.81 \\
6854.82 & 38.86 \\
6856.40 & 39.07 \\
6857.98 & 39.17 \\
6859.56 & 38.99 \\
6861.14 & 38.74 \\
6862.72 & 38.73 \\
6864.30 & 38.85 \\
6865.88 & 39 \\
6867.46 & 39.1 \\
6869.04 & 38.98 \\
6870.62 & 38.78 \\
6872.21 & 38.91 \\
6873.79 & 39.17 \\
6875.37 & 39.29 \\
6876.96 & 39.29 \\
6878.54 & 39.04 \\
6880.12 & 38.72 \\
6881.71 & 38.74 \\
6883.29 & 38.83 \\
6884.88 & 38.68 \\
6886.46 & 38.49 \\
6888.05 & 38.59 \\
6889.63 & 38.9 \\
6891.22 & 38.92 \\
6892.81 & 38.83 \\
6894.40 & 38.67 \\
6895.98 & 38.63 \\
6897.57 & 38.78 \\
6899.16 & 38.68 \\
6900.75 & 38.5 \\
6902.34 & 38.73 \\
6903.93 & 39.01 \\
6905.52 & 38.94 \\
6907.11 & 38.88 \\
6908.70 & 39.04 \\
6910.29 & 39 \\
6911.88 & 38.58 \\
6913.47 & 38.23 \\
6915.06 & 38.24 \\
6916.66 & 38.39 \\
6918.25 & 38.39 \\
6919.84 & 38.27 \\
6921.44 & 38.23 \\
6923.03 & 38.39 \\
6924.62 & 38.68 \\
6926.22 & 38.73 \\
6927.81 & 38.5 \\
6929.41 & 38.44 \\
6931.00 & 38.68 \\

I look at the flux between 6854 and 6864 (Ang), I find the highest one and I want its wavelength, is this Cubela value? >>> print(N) 6857.98 Ang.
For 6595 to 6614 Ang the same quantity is 6599.27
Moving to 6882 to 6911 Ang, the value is 6908.70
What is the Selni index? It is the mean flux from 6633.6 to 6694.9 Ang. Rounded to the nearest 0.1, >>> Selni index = 40.2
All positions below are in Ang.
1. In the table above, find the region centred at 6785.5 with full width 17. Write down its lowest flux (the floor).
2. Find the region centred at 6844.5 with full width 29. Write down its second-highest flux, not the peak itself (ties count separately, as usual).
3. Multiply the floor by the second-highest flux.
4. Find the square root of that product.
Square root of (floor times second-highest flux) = 39.1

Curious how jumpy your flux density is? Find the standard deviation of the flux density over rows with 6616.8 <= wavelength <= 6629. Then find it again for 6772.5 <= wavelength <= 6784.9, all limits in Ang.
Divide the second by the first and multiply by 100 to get 29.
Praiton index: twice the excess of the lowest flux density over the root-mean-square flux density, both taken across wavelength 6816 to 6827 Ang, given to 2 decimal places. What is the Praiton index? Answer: -0.43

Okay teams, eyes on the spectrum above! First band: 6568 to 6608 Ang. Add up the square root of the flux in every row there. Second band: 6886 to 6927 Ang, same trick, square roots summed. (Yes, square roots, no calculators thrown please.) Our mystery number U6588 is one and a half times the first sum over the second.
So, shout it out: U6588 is 1.53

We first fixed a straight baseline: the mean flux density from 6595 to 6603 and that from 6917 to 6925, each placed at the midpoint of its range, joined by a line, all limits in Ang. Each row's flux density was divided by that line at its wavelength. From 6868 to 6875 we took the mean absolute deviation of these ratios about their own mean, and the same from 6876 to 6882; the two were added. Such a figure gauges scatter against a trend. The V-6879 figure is 0.0083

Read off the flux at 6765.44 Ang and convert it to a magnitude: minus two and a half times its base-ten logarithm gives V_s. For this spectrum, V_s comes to -4.01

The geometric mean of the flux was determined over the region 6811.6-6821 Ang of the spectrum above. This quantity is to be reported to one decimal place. 38.9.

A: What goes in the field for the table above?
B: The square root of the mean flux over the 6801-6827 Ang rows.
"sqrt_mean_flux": 6.25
